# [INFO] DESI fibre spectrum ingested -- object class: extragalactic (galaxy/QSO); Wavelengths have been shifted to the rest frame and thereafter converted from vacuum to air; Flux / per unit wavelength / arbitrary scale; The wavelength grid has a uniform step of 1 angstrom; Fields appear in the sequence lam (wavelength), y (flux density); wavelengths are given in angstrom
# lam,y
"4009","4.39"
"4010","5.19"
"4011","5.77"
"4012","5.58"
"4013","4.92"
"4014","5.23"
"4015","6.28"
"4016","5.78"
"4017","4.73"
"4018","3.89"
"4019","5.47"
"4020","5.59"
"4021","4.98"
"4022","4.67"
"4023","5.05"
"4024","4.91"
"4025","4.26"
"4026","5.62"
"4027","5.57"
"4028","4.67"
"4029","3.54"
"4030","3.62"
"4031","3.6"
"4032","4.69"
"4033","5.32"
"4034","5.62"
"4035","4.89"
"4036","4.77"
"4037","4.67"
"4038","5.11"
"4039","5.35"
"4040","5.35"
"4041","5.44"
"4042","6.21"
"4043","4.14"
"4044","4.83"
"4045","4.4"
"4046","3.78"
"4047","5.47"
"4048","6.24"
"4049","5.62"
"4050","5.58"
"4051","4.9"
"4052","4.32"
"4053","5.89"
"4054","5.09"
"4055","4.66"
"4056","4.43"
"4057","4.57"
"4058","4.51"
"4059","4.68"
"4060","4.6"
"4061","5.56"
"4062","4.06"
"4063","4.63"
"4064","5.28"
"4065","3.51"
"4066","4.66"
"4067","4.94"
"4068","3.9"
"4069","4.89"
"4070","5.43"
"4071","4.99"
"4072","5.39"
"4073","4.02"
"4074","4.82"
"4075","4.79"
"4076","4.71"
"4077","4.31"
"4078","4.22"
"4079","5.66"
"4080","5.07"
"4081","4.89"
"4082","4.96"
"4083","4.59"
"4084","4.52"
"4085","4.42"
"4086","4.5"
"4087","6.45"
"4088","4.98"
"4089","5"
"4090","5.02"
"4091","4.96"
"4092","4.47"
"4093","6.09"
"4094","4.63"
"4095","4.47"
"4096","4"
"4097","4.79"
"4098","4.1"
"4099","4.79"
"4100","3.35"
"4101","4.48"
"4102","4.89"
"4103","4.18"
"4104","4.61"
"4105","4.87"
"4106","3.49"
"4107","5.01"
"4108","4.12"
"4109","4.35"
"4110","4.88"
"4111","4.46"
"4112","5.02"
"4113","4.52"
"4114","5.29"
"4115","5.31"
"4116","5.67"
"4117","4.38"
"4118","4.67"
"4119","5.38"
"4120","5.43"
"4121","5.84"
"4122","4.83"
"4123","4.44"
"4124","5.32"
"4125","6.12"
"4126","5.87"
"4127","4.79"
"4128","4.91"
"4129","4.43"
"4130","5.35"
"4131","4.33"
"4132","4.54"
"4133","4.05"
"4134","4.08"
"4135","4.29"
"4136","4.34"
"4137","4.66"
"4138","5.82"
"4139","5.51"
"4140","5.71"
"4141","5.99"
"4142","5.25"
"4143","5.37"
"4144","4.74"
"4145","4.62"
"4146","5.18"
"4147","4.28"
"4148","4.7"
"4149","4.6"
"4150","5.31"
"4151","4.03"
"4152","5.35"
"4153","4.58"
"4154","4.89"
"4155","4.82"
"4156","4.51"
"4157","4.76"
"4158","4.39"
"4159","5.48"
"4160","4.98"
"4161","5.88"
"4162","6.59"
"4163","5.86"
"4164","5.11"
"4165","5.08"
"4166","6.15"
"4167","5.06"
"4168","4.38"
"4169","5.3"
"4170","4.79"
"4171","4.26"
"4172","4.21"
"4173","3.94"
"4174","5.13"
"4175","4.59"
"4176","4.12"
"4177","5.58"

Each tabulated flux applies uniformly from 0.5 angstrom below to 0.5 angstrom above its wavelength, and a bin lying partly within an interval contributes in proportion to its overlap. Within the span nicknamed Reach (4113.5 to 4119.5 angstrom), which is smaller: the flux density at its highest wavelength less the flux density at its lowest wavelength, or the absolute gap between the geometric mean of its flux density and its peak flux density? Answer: 0.1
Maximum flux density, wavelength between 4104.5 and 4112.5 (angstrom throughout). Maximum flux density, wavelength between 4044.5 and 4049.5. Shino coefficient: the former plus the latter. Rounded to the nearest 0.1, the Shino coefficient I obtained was 11.3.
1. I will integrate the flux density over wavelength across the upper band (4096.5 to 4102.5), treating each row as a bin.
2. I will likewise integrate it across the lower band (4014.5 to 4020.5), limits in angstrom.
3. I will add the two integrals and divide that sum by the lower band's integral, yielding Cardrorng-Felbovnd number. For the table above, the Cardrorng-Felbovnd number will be 1.83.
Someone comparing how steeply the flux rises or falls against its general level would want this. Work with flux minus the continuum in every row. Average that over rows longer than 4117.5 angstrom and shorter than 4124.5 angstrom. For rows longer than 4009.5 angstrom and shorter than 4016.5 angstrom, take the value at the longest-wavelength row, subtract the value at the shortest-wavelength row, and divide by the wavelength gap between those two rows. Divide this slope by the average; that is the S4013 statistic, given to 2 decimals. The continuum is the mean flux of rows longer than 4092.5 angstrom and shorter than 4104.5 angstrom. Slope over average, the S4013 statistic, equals 0.16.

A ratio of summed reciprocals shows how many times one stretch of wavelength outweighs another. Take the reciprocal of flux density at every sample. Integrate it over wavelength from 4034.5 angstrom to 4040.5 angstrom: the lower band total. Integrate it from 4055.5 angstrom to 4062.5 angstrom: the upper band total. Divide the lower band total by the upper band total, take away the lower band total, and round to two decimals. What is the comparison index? -0.41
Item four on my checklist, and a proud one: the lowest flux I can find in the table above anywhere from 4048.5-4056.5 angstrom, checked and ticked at 4.32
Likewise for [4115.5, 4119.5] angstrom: 4.38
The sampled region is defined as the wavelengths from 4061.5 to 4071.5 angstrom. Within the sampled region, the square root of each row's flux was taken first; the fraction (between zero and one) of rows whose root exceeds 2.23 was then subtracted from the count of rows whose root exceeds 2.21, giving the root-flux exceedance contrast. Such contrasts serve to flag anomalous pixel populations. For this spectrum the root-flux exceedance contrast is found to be 4.7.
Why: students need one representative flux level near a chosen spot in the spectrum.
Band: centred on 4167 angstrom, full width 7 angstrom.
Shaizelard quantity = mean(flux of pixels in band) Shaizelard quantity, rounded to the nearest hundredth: 5.12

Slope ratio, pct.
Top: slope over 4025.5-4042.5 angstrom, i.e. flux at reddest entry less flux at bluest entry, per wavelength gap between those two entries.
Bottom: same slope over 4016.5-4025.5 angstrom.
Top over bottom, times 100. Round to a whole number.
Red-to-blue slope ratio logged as -63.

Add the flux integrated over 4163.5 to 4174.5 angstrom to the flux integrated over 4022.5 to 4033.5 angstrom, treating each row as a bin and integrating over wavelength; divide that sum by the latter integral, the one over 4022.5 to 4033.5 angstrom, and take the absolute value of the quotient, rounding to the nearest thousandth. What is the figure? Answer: 2.050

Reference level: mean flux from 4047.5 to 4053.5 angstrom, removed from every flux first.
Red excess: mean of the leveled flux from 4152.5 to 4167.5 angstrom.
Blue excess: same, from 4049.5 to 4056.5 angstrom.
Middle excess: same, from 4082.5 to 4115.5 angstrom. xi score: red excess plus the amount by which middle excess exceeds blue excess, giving -0.51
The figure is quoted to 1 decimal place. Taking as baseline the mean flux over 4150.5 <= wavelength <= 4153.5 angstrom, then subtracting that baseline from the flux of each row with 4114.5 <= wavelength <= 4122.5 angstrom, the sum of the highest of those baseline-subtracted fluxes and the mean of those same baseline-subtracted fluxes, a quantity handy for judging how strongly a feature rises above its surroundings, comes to 1.7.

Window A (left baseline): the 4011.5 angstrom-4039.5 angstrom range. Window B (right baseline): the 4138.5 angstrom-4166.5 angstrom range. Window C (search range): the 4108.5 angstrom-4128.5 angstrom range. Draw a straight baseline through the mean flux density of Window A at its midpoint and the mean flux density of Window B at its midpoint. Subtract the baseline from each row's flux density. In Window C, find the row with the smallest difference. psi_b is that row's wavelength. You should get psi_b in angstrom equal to 4109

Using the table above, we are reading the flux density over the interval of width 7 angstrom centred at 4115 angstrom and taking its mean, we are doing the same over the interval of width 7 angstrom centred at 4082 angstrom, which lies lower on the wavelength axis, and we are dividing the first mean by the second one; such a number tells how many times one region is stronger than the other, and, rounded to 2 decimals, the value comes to 1.02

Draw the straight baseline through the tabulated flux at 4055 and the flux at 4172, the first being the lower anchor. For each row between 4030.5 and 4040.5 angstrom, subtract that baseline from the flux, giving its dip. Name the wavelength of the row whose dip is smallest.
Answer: 4031 angstrom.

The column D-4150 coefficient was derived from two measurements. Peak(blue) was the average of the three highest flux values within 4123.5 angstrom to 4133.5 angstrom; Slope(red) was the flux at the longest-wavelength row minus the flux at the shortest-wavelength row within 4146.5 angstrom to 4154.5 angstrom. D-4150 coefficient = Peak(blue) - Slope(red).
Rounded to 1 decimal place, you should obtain 5.2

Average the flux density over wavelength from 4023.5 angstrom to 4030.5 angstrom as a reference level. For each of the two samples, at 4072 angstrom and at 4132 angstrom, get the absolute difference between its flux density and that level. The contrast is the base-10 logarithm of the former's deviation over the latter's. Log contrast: 1.1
